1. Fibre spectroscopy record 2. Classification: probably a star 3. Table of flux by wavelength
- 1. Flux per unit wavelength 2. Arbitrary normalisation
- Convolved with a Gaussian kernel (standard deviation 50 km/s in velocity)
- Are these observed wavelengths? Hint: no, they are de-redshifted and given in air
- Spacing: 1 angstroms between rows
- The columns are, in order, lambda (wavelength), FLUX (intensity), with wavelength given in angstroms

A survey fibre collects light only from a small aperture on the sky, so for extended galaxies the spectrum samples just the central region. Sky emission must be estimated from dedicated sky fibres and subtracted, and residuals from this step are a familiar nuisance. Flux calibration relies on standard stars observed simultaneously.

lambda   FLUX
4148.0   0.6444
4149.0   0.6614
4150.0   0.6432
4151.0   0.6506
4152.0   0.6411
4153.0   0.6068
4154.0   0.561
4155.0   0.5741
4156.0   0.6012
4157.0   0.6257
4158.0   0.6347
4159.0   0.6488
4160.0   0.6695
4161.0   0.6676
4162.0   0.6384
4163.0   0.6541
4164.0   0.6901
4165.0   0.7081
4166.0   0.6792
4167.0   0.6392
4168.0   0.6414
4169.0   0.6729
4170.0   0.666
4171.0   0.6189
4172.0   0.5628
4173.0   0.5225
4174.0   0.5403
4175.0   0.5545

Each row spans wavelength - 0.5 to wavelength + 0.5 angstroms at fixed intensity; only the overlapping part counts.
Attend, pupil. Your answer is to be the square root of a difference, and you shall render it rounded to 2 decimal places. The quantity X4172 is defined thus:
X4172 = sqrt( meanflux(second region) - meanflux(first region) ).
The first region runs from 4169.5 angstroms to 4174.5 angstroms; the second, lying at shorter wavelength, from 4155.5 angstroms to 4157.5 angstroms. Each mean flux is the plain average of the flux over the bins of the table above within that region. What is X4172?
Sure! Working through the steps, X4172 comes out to 0.18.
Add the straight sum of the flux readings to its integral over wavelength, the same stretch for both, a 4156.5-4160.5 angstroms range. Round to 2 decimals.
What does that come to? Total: 5.16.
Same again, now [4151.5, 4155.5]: 4.77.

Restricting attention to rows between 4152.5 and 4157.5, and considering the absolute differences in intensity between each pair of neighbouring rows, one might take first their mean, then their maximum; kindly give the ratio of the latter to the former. 1.66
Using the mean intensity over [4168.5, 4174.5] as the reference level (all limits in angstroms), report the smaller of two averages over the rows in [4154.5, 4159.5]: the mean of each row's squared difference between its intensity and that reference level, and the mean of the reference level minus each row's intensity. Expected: -0.02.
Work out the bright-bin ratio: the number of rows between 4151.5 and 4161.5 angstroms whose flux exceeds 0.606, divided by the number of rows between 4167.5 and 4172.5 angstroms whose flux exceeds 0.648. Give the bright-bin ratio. 3.50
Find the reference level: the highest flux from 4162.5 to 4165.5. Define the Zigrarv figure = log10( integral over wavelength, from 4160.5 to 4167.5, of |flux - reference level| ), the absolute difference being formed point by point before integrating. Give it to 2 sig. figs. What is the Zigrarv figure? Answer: -0.55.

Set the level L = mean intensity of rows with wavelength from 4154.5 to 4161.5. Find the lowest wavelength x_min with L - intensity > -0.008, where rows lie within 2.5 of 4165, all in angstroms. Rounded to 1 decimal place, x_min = 4167.0 angstroms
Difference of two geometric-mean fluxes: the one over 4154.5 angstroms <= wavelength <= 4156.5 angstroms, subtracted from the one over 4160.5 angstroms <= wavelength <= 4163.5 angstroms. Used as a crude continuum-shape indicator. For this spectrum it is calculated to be 0.066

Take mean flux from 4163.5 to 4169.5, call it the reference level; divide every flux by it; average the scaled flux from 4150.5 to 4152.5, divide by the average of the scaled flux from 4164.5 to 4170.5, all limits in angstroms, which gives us 0.97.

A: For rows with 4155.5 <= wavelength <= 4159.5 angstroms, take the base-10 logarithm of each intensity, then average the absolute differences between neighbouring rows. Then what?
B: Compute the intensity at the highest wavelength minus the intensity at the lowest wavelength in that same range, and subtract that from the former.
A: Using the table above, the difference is -0.04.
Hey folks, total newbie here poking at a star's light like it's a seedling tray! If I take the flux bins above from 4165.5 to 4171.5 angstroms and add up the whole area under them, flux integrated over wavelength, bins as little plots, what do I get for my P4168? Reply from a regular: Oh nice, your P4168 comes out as 3.92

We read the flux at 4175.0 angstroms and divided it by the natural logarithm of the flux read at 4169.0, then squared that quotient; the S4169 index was 2.0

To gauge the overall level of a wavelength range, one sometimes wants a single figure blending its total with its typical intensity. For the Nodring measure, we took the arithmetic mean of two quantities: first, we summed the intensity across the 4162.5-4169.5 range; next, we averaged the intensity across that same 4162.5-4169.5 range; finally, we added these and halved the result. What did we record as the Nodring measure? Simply 2.68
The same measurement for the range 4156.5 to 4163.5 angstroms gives 2.59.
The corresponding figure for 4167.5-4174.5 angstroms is 2.41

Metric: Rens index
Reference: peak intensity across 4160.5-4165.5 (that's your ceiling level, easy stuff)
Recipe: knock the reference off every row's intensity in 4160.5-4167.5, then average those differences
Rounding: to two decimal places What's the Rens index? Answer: -0.04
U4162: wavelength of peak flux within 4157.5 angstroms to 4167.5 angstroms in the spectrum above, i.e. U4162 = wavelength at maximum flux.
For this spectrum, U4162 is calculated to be 4165.0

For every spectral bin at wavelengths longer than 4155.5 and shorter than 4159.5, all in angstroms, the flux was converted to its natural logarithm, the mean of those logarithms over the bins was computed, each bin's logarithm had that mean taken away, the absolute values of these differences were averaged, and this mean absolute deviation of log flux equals 0.0226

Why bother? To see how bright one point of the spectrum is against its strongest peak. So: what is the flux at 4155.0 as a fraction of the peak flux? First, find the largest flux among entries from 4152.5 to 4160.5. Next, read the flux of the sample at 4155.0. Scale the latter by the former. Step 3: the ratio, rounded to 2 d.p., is 0.86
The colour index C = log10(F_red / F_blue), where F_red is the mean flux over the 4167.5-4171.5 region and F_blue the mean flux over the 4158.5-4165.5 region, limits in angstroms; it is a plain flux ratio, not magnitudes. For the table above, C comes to -0.01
